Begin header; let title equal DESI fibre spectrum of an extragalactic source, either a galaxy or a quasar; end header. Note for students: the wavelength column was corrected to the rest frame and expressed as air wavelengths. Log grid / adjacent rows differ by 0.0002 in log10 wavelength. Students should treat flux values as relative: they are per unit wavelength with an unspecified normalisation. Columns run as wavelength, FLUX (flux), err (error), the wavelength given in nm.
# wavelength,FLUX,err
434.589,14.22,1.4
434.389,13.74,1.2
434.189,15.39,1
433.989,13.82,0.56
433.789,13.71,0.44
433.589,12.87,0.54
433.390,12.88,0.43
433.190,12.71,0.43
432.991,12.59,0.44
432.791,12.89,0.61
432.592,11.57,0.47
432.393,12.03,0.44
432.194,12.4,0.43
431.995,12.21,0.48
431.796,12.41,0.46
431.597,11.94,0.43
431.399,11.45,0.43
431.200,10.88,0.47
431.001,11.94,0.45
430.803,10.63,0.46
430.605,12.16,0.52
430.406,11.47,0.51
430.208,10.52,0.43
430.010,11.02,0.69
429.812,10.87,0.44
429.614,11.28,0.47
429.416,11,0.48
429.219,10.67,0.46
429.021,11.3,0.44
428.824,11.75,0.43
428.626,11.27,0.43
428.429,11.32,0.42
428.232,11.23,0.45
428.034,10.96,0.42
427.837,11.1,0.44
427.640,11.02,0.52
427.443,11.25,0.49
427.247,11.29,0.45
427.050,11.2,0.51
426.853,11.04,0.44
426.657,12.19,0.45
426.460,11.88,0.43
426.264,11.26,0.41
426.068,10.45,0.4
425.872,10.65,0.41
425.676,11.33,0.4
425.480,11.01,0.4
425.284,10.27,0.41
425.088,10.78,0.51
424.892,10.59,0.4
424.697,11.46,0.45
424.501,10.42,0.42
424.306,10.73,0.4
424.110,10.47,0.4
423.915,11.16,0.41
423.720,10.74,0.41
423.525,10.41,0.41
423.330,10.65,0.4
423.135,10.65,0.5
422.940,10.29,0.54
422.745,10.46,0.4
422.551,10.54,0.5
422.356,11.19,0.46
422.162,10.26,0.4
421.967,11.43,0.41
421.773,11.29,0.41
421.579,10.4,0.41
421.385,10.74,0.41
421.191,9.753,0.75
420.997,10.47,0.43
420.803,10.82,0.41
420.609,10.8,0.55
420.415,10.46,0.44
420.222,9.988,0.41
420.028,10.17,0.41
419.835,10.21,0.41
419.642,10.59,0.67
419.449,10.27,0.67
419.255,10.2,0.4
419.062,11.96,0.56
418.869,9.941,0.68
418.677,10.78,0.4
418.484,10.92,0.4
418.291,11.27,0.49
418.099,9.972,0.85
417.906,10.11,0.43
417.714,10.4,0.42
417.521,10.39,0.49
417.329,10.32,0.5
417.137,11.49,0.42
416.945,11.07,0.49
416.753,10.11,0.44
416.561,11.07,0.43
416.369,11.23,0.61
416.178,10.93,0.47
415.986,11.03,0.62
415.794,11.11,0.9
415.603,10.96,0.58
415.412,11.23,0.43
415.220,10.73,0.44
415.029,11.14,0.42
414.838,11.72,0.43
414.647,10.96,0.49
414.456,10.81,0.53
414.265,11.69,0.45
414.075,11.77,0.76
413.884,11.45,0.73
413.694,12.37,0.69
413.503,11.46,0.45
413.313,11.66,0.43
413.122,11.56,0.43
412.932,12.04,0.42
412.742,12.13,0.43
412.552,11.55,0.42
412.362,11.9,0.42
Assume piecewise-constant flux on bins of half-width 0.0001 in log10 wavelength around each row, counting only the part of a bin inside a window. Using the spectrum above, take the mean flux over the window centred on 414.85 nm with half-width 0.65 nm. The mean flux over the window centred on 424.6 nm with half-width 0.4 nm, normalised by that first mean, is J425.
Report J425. 0.97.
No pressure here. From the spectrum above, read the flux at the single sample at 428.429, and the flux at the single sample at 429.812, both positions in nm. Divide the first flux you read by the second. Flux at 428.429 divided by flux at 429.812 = 1.04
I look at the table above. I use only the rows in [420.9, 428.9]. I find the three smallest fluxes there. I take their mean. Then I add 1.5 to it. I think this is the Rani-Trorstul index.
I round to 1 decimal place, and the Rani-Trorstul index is 11.6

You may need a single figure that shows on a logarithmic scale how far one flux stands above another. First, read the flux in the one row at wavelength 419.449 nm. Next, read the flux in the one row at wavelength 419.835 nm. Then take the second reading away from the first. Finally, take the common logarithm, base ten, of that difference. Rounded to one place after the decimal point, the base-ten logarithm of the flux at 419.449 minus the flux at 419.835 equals -1.2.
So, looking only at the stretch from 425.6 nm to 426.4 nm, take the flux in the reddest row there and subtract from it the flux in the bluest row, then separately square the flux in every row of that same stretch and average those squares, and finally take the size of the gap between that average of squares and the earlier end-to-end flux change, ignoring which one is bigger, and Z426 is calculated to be 120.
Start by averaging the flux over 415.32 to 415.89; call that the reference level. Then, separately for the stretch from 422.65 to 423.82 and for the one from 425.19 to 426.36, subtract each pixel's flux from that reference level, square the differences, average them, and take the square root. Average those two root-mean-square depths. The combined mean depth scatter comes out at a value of 0.54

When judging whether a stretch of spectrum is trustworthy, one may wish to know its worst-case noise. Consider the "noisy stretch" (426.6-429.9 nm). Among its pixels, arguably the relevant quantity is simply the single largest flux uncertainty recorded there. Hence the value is 0.5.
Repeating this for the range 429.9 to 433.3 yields 0.7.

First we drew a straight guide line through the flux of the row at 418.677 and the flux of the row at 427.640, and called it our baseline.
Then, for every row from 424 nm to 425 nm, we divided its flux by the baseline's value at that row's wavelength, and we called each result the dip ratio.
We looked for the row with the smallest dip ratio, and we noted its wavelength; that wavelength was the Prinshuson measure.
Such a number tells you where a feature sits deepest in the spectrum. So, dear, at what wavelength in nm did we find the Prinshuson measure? 424.501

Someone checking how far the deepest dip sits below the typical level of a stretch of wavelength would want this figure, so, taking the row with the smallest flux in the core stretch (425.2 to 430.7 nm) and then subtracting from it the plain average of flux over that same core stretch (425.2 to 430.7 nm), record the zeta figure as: -0.9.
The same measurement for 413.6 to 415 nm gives -0.7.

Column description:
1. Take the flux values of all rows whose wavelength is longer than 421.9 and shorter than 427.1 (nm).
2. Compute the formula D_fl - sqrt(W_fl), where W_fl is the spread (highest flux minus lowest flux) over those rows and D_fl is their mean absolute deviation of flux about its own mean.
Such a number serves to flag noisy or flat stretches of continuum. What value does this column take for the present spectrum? -1.0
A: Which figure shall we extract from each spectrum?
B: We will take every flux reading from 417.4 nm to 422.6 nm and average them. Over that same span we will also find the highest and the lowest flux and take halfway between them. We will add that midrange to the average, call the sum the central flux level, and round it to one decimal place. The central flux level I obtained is 21.4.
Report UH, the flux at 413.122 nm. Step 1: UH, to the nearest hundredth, 11.56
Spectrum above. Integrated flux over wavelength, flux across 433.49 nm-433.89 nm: 5.3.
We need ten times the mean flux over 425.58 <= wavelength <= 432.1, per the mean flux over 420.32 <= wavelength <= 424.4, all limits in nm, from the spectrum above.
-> 10.6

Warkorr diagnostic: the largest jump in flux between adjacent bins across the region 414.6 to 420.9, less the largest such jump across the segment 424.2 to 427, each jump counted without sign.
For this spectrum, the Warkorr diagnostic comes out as 0.9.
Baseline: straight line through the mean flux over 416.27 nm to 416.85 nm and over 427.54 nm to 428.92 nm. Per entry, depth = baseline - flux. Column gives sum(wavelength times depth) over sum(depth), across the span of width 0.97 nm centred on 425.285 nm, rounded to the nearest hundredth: 425.09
